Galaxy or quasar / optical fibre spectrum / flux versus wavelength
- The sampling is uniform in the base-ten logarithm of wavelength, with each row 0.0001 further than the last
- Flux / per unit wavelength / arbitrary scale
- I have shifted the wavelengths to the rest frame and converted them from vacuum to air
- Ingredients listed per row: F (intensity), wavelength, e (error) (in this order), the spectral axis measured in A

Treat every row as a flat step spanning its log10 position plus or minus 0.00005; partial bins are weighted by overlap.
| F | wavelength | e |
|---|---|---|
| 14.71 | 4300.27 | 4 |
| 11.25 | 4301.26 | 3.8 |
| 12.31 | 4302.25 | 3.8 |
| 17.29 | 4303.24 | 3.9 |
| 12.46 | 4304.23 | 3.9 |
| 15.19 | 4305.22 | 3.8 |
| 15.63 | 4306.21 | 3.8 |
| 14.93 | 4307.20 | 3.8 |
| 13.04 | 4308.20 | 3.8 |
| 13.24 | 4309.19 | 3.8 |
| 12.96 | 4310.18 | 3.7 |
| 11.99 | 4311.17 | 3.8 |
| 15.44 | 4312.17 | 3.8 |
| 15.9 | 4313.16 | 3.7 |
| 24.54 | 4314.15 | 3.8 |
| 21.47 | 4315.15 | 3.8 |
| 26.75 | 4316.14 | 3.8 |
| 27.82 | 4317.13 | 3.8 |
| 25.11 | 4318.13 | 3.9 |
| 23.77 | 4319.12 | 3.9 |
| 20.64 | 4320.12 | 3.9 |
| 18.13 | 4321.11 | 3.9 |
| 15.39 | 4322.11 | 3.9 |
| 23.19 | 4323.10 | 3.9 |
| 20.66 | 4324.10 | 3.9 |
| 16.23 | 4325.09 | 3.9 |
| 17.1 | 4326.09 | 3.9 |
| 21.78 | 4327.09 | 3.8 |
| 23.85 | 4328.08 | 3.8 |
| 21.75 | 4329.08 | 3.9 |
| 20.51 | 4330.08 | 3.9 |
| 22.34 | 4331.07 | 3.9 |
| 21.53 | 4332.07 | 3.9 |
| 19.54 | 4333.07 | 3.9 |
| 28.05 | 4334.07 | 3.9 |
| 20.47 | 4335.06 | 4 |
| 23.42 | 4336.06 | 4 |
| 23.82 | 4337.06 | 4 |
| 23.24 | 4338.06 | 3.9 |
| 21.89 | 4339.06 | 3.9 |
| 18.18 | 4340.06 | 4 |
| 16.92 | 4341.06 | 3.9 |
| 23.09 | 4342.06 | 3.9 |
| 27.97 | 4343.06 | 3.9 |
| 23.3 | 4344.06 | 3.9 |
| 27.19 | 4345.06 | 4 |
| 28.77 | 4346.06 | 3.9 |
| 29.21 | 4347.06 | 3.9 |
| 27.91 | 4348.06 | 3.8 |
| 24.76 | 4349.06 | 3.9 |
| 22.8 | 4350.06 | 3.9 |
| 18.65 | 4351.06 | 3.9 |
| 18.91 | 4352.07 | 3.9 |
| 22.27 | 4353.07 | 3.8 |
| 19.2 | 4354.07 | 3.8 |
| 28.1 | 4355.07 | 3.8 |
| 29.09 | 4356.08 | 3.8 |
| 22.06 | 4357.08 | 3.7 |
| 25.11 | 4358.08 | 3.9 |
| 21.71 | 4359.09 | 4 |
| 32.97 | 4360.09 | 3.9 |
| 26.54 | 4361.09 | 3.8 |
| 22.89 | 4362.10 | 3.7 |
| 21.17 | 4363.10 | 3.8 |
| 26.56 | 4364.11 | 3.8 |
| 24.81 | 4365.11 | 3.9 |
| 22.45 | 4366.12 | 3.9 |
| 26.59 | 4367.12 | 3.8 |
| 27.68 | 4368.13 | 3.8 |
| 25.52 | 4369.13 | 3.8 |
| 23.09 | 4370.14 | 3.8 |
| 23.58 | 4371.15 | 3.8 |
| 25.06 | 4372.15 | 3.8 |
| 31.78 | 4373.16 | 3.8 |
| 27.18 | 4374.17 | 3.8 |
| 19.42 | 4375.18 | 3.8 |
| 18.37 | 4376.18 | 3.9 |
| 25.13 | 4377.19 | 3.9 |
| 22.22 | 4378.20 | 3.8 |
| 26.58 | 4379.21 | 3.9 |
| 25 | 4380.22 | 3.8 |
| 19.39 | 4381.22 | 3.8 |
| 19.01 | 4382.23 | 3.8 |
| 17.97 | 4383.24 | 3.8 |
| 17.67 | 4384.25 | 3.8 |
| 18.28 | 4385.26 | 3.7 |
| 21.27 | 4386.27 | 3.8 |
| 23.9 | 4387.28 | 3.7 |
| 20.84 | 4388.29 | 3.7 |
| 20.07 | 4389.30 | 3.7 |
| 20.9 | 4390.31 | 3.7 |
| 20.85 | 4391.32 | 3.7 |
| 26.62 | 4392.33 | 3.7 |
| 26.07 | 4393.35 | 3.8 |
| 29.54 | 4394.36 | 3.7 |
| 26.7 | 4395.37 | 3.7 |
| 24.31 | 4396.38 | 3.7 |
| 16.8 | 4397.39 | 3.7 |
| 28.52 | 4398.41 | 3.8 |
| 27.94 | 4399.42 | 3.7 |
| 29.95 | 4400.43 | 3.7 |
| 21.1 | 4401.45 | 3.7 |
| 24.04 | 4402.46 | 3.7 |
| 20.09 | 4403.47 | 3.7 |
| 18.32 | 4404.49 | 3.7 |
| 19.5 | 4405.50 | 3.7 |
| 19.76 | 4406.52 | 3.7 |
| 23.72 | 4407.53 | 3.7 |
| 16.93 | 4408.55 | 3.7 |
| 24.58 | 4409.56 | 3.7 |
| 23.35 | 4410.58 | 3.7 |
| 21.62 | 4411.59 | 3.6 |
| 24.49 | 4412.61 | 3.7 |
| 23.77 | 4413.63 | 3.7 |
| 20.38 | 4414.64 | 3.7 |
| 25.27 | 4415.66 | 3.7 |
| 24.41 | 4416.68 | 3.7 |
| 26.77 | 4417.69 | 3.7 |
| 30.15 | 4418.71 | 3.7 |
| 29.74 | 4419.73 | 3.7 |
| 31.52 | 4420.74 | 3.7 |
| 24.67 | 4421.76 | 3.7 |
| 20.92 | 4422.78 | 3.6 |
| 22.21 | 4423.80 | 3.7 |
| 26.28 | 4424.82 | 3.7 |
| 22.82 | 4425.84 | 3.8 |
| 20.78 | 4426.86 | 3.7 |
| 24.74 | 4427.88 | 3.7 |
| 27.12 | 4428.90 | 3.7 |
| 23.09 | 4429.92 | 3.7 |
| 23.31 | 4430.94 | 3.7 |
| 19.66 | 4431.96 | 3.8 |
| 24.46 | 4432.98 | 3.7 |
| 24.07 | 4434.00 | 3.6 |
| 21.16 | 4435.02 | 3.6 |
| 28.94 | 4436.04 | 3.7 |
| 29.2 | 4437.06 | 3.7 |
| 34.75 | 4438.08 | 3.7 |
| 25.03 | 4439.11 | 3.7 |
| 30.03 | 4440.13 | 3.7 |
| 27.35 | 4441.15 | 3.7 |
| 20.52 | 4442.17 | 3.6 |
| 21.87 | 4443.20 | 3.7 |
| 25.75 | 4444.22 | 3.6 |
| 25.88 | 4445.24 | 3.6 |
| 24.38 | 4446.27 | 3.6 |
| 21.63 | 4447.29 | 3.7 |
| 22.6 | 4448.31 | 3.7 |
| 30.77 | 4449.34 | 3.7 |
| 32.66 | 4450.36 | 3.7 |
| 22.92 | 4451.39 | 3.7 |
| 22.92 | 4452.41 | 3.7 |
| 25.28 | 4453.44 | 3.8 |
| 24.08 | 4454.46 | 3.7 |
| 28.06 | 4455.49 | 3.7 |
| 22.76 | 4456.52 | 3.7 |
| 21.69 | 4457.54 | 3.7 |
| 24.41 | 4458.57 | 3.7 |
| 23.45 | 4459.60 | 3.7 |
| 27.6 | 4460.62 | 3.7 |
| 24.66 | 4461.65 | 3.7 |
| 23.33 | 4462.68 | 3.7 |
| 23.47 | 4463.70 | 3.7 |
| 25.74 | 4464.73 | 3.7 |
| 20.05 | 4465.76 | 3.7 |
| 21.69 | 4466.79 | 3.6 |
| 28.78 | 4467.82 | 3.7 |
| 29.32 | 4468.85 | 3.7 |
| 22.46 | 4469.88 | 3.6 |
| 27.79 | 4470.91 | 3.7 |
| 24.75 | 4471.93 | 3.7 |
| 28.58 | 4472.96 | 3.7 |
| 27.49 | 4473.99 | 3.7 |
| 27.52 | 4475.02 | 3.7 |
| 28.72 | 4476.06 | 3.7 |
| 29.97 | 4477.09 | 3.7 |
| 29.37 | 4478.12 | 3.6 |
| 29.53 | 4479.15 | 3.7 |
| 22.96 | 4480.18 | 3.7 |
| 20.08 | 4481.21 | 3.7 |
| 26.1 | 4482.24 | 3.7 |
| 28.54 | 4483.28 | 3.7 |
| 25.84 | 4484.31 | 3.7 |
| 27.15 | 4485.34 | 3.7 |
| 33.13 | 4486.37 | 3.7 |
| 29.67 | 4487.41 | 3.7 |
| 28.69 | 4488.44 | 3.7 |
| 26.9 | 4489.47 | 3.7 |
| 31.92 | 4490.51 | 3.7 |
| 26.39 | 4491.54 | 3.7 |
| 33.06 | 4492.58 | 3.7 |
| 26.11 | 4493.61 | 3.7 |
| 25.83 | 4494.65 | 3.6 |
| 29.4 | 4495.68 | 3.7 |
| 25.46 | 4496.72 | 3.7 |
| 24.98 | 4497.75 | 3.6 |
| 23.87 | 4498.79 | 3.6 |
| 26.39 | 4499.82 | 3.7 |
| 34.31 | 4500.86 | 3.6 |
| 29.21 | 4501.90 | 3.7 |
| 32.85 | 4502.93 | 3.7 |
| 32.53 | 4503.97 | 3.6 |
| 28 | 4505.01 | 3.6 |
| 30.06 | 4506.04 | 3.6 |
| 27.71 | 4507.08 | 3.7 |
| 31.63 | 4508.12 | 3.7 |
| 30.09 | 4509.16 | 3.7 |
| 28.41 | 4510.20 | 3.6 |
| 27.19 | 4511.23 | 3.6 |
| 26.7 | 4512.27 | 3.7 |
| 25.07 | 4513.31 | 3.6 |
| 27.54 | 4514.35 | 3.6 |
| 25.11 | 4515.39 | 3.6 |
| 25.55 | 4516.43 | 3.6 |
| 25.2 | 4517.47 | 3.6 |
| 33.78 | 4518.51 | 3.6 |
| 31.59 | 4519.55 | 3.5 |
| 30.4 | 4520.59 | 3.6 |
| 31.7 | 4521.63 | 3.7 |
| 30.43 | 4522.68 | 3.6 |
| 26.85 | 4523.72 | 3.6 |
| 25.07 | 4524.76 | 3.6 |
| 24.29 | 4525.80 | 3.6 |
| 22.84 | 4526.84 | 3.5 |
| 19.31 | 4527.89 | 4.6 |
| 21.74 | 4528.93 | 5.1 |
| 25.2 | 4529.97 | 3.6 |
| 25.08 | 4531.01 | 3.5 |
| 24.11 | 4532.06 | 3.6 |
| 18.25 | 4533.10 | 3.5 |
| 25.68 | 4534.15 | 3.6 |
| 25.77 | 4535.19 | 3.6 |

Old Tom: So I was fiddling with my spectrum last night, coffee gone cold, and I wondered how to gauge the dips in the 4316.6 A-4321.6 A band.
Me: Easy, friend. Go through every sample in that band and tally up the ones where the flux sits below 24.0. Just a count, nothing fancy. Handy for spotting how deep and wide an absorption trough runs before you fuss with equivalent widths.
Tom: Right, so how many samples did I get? 3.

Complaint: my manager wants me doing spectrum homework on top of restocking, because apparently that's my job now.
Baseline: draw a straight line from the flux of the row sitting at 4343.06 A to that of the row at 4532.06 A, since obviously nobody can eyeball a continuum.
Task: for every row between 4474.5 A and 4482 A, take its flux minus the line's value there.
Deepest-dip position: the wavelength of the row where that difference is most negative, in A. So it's 4481.21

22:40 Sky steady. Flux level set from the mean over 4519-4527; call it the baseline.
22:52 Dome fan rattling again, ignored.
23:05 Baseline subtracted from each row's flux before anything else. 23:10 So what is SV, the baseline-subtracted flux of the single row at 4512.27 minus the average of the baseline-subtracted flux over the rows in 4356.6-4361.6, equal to 1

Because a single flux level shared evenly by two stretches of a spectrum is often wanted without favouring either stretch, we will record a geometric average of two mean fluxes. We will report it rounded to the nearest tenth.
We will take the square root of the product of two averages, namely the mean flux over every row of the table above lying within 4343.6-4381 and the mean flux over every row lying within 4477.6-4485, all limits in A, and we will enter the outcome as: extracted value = 25.4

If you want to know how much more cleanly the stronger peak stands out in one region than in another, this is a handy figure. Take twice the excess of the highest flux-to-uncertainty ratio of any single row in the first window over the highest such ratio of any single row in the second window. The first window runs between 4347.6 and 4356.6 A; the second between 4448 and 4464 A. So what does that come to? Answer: -2.34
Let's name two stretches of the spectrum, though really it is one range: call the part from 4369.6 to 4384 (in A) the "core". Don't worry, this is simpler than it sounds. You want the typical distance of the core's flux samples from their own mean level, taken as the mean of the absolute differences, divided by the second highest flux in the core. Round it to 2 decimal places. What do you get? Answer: 0.12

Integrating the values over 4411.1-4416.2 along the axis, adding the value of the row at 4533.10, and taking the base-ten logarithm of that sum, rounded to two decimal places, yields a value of 2.13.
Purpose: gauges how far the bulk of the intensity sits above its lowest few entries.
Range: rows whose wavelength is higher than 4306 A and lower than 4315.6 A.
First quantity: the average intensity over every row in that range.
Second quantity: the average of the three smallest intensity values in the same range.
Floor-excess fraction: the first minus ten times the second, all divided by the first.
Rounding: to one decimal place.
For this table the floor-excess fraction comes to -7.0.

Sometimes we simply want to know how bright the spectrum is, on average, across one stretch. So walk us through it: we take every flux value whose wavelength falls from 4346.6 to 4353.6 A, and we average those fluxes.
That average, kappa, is 23.5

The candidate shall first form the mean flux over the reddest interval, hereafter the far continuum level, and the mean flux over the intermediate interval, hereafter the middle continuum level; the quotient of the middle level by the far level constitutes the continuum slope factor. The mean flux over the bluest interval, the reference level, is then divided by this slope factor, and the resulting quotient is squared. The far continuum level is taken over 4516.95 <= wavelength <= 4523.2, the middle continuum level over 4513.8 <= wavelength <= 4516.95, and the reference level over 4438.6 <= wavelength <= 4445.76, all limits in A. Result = 871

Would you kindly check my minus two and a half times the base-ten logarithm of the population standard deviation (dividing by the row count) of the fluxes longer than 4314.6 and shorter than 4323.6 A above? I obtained -1.45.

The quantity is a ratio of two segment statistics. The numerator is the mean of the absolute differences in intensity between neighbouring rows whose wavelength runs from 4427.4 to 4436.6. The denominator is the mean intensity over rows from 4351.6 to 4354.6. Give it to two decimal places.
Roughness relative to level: 0.16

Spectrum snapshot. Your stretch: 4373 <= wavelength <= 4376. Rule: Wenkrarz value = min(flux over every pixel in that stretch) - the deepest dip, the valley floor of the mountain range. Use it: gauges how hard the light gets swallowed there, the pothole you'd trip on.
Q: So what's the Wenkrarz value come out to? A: 19.42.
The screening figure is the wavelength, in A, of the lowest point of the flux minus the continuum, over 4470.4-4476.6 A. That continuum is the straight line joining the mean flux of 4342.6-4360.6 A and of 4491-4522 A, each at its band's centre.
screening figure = 4471.93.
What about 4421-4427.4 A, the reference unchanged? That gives 4426.86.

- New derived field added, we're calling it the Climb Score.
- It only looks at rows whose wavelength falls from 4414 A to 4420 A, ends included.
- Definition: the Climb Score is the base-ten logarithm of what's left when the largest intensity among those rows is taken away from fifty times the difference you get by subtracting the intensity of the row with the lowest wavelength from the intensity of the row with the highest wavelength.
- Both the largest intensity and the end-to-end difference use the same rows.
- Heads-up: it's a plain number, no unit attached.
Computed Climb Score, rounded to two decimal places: 2.64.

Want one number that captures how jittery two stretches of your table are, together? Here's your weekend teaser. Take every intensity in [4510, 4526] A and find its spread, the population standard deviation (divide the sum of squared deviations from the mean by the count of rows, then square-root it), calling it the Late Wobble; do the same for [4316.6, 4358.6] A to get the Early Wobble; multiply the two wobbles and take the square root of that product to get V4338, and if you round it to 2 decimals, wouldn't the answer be 3.24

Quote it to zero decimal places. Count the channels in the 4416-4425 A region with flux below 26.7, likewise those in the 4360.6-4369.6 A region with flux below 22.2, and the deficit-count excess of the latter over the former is -4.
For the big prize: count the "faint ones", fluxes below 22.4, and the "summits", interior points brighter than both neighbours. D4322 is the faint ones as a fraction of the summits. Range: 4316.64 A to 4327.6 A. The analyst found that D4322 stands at 7.0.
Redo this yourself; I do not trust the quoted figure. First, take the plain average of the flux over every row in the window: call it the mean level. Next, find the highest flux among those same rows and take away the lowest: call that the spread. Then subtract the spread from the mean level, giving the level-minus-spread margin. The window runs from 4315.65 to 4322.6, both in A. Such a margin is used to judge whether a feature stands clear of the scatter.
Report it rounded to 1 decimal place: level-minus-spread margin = 10.1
